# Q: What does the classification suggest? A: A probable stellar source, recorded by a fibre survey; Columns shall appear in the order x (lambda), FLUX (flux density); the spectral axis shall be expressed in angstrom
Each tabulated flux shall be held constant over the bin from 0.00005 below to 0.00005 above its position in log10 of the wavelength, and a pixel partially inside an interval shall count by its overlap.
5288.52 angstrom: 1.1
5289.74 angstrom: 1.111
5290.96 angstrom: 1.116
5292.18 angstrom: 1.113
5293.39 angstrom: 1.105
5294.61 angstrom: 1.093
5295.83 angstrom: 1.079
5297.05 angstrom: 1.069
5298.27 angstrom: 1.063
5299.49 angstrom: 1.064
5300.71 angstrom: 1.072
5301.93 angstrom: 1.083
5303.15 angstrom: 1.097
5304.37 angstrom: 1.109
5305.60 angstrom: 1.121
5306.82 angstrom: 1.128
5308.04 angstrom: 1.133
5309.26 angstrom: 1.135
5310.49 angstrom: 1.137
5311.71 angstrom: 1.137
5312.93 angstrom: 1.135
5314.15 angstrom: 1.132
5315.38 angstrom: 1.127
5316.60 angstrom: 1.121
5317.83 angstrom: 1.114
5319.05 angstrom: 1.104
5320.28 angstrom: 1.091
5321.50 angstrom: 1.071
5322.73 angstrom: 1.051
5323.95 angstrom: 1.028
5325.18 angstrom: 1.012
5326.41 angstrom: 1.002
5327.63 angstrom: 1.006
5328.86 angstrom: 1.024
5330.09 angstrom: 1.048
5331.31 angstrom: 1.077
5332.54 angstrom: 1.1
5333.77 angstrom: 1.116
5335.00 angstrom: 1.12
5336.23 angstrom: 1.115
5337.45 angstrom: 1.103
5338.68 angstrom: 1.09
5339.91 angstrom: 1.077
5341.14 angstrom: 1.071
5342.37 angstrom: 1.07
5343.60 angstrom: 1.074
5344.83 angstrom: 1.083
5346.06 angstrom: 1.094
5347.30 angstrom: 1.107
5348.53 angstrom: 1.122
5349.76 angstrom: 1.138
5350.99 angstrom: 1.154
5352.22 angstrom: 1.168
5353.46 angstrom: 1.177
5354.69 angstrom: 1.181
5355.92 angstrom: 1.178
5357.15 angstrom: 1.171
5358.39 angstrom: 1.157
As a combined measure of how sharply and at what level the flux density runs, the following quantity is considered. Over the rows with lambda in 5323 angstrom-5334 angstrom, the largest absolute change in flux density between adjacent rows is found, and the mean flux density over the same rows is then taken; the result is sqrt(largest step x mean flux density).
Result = 0.17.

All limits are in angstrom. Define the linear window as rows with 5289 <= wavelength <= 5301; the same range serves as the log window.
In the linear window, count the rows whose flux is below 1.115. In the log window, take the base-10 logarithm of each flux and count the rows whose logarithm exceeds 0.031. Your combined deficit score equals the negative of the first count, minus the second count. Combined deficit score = -15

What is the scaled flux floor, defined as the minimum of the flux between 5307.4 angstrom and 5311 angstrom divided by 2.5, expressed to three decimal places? 0.453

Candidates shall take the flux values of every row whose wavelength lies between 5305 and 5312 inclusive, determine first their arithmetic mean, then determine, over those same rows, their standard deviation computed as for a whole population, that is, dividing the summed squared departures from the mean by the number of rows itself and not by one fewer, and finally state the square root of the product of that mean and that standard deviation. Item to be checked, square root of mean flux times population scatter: 0.081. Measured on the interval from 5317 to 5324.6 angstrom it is 0.180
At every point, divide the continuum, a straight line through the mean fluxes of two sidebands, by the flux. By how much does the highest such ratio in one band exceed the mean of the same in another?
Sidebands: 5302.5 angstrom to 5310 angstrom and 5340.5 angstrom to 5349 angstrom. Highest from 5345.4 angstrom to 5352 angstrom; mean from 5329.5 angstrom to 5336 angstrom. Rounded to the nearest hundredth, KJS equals -0.01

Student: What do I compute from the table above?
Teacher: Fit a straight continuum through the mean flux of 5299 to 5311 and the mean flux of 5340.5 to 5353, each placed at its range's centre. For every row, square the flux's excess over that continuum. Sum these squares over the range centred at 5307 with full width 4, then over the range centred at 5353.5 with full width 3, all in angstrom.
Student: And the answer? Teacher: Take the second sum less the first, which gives 0.012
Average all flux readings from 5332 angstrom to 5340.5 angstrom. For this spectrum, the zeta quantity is 1.10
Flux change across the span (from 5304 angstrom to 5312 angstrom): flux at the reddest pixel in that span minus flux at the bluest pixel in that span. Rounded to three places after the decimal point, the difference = 0.028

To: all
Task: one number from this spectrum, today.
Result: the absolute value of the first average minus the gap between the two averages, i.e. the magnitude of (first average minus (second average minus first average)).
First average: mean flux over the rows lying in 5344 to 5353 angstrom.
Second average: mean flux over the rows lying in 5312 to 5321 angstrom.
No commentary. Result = 1.13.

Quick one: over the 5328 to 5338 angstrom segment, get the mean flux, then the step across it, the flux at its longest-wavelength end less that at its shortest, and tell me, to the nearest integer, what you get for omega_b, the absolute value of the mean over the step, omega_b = 14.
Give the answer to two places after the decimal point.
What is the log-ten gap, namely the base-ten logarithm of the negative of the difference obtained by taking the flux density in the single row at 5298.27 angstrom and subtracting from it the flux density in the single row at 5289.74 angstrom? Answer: -1.32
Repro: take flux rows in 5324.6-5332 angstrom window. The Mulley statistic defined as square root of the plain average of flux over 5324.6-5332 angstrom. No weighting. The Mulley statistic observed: 1.01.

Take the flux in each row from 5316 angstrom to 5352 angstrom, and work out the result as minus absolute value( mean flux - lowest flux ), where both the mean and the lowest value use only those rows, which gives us -0.08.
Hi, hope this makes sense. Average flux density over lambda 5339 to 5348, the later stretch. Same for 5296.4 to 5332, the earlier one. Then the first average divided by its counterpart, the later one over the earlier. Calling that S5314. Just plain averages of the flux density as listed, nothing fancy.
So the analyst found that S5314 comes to 1.00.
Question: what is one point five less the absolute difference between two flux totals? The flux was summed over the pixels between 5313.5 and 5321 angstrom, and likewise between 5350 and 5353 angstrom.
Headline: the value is -2.9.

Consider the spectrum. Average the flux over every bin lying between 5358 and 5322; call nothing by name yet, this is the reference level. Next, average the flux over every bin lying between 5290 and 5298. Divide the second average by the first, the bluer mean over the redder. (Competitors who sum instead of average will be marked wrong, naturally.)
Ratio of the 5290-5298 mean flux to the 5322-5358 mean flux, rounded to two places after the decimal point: 1.00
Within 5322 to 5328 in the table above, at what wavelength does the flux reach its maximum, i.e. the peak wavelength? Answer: 5322.73 angstrom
